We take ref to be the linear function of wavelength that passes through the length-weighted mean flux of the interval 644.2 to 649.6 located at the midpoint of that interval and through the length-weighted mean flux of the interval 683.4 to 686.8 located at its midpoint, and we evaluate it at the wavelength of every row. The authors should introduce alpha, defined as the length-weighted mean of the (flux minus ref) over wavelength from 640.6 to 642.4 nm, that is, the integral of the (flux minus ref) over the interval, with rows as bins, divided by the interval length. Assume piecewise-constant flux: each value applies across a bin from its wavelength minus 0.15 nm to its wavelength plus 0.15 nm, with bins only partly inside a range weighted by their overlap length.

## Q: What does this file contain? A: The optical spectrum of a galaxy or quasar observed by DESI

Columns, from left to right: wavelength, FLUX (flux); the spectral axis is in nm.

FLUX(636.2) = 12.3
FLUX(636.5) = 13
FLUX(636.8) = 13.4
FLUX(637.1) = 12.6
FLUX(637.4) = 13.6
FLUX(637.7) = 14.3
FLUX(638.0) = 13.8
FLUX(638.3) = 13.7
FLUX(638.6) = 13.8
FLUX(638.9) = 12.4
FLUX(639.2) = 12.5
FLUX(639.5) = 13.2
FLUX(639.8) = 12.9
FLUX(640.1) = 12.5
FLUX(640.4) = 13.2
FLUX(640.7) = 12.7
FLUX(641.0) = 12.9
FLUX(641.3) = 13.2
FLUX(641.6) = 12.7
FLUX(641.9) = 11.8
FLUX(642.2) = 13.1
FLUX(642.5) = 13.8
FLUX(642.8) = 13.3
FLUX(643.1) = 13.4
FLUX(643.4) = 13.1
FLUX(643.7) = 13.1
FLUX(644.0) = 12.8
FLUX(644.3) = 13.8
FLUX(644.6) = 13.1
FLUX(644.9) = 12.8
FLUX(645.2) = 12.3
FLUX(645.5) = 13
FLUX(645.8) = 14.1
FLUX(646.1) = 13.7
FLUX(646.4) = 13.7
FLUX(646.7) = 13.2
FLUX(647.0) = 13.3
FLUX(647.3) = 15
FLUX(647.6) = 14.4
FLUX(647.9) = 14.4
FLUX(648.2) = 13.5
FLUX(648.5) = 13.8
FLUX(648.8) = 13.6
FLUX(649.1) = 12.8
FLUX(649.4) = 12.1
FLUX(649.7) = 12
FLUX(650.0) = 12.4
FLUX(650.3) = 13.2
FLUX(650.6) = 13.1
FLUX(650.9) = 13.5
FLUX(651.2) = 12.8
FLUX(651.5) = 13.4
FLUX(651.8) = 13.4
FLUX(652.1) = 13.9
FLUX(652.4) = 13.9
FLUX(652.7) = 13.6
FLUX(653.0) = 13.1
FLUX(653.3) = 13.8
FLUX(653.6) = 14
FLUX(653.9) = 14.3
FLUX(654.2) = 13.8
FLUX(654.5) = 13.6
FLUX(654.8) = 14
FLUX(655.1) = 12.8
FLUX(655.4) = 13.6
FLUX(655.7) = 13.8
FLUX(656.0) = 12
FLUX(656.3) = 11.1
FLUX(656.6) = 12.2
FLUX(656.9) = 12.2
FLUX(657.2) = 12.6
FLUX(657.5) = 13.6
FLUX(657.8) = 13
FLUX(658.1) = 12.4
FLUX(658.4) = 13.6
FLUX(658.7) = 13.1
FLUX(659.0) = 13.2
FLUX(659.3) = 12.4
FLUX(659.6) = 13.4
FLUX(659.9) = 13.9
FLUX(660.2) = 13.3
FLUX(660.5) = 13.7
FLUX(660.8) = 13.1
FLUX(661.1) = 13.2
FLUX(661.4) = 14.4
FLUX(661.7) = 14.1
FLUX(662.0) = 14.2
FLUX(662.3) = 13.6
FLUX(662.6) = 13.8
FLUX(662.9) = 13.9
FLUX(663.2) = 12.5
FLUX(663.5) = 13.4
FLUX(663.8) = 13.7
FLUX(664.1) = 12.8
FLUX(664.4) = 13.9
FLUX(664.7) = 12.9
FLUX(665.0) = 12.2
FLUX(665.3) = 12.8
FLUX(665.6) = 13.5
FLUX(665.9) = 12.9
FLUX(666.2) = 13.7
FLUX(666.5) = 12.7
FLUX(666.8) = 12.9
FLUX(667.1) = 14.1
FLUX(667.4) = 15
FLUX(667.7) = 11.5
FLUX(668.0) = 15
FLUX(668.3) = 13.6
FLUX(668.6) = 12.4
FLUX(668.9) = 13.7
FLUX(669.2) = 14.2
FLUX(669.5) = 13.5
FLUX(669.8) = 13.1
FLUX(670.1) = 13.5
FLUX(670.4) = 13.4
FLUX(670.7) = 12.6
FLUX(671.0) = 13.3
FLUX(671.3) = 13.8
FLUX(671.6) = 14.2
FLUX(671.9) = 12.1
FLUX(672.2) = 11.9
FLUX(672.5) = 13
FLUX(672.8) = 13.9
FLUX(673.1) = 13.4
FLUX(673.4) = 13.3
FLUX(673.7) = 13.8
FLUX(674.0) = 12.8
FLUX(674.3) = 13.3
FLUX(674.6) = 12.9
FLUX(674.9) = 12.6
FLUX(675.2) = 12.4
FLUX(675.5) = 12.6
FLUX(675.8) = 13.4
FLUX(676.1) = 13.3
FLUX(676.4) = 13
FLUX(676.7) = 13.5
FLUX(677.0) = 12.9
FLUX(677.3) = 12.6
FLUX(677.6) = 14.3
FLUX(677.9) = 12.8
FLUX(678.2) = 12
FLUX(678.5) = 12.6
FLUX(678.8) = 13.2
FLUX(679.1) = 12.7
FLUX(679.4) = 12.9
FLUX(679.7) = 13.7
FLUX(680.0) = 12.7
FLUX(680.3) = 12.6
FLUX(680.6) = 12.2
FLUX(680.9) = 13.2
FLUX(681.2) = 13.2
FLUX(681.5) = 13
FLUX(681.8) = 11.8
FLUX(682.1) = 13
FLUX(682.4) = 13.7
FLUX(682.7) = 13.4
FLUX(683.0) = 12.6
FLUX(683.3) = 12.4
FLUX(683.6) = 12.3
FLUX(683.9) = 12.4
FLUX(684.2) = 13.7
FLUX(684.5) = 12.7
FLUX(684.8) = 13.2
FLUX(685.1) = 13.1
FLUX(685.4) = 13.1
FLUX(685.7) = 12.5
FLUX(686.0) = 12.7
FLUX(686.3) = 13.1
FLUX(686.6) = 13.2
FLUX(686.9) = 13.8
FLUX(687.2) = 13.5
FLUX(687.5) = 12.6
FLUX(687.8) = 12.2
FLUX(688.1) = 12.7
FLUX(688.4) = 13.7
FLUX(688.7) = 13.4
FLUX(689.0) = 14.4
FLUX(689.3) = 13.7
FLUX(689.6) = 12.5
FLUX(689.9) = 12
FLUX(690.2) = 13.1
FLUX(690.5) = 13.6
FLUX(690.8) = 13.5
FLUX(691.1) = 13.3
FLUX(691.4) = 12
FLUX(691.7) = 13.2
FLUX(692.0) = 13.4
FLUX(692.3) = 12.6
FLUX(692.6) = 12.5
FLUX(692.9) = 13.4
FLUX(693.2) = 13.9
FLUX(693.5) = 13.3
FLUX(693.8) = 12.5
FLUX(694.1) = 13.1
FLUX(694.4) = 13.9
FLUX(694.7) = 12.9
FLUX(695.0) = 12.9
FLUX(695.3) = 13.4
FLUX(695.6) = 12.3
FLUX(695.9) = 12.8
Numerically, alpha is -0.77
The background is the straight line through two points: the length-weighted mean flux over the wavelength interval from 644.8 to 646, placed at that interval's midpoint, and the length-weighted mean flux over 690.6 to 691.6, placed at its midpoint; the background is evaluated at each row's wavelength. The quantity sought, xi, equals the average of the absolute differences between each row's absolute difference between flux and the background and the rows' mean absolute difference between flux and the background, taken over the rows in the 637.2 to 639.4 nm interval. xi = 0.14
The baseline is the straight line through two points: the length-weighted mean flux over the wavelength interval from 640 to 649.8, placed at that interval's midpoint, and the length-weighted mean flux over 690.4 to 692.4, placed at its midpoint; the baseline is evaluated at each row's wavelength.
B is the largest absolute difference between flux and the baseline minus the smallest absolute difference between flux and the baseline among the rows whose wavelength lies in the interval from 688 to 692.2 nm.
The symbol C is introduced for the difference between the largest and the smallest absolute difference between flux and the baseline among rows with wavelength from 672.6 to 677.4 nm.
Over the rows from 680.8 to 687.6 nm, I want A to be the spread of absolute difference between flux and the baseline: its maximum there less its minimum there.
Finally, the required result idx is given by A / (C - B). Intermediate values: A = 1.31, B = 1.30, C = 0.6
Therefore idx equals -2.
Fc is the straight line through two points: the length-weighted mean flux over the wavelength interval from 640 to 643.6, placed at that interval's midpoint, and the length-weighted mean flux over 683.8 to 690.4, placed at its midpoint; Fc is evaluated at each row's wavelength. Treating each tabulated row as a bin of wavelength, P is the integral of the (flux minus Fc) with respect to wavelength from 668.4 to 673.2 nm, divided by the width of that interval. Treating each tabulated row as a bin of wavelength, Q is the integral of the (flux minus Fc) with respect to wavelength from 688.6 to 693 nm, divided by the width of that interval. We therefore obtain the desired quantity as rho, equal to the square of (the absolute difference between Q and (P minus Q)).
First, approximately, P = 0.21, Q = 0.0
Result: 0.0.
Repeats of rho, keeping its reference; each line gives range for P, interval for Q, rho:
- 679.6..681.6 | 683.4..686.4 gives 0.1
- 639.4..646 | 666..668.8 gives 0.5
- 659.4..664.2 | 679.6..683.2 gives 0.7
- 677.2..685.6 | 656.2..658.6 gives 0.4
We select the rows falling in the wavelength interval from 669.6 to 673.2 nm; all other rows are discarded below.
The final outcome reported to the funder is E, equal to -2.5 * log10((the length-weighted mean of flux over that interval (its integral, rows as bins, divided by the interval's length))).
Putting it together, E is -2.800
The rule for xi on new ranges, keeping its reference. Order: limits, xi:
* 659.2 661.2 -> 0.25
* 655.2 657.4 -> 0.34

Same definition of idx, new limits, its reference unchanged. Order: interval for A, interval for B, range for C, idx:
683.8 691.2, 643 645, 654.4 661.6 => 1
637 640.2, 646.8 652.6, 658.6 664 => -2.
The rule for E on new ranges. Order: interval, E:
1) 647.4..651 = -2.806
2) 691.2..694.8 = -2.790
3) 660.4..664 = -2.836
